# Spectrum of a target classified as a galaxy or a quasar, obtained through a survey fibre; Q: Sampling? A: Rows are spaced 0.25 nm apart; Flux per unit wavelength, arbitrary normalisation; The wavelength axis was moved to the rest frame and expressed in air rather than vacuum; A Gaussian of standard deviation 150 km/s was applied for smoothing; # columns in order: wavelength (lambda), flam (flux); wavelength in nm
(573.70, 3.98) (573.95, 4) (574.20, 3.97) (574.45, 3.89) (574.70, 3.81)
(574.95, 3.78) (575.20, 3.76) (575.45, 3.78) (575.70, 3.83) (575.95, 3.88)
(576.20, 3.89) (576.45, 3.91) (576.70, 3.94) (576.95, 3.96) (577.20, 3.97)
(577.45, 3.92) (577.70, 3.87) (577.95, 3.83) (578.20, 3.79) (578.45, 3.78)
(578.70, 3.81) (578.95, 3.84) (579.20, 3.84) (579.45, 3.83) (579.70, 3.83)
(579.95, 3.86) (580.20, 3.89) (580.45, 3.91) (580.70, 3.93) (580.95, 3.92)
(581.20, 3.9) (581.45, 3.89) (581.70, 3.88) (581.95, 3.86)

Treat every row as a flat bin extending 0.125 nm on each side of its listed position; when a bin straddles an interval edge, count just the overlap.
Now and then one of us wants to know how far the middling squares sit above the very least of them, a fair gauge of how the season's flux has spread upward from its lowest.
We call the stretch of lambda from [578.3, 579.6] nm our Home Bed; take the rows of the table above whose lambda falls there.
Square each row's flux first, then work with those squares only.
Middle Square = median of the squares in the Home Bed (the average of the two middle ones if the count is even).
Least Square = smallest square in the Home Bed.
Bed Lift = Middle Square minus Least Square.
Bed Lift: 0.38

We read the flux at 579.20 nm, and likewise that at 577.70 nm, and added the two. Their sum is 7.71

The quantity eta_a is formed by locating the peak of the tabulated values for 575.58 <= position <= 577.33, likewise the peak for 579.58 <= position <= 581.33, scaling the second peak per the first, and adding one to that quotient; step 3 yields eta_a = 1.99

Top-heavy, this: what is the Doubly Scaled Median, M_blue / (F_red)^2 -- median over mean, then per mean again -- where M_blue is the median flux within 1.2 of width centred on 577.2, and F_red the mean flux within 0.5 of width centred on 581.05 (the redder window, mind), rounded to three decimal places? 0.258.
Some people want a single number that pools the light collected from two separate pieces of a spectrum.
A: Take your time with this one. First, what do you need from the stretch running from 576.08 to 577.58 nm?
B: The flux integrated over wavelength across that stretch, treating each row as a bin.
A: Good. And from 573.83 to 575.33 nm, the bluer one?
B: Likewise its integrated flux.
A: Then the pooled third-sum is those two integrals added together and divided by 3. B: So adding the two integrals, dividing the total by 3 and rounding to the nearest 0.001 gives 3.900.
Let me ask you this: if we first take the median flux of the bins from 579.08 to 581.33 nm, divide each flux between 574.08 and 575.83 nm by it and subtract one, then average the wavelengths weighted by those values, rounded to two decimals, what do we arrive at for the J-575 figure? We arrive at 575.37 nm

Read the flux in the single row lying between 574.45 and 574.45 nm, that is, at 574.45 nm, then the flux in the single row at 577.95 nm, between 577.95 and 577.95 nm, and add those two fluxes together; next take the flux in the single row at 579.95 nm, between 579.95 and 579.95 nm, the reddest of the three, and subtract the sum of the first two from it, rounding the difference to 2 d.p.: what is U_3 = -3.86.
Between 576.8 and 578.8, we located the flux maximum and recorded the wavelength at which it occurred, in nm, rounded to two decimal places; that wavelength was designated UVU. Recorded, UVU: 577.20 nm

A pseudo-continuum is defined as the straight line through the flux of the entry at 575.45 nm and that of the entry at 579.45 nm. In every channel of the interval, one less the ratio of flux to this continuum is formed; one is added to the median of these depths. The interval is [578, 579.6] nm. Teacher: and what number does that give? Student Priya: 1.00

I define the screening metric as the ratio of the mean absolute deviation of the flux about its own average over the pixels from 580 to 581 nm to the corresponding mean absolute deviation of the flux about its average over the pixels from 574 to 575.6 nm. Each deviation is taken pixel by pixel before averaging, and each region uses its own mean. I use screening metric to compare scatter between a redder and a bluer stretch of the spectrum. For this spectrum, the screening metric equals 0.2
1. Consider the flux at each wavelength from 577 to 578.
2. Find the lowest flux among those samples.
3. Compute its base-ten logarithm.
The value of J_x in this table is 0.583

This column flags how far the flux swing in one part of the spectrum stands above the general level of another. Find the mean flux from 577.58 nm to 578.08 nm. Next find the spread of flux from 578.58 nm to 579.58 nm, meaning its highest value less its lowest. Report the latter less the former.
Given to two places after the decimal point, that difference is -3.82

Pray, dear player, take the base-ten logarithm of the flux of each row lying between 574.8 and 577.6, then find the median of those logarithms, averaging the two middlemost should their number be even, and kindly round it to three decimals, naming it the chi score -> 0.590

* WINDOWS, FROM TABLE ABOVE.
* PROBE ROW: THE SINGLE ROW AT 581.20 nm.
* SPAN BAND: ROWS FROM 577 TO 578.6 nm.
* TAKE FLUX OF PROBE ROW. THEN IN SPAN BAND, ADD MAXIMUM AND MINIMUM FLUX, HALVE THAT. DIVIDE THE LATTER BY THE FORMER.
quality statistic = 0.994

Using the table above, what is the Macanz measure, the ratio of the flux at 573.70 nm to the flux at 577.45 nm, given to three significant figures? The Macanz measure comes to 1.02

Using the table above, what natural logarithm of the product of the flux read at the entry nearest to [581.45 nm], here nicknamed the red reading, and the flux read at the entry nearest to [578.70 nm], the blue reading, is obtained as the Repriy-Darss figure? 2.696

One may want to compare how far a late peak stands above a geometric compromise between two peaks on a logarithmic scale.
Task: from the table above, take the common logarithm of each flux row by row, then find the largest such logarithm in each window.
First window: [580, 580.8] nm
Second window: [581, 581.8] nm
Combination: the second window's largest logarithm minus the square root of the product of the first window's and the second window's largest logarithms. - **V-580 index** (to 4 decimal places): -0.0017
